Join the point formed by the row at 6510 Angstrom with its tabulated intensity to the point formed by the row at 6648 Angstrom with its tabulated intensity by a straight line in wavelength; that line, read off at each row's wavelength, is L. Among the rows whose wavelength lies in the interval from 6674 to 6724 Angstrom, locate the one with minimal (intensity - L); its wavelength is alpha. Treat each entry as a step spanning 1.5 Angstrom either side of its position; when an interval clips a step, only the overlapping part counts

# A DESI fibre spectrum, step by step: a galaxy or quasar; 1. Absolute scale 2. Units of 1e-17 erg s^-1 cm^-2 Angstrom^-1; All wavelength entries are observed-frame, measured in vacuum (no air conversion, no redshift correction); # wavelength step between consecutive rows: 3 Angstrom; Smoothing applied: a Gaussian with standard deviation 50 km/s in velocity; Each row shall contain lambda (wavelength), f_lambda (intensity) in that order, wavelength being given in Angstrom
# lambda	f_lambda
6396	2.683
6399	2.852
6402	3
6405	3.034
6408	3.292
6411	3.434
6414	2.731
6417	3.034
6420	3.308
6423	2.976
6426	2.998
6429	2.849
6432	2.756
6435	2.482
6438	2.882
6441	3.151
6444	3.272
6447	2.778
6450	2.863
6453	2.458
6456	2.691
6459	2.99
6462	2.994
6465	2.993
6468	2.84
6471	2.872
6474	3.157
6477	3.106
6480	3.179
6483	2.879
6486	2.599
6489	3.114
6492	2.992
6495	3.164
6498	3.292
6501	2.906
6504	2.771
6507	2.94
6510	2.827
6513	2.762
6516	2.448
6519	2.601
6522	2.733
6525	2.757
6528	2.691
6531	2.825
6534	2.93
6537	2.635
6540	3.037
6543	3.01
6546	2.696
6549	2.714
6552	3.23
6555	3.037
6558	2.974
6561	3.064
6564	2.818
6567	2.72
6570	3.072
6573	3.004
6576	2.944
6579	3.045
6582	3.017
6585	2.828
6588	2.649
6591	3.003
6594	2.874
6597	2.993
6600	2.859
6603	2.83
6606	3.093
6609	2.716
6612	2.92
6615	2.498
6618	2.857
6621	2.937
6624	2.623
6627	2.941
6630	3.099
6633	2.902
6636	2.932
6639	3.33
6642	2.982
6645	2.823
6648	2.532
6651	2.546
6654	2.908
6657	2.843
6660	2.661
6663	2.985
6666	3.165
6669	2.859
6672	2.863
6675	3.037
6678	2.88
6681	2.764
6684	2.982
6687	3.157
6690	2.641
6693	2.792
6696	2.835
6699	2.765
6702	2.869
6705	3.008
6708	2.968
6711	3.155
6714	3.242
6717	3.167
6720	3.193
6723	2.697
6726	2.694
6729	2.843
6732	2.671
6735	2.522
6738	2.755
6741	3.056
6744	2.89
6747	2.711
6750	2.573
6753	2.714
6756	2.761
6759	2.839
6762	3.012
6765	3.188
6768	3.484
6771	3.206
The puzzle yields 6690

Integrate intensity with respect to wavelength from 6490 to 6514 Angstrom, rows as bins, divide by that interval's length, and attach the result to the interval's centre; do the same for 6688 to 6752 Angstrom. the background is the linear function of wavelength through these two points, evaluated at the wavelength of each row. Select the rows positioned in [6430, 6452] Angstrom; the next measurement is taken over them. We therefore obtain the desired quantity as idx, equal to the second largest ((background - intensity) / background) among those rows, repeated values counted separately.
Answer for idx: 0.081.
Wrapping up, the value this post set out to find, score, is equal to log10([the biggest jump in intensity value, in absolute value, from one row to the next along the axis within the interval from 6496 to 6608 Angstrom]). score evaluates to -0.287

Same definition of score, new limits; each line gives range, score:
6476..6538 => -0.288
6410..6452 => -0.153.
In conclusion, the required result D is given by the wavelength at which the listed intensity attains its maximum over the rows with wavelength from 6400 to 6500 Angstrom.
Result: 6411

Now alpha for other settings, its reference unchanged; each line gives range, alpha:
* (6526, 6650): 6537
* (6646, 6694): 6648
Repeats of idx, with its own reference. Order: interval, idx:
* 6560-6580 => 0.040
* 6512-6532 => 0.120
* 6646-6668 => 0.120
